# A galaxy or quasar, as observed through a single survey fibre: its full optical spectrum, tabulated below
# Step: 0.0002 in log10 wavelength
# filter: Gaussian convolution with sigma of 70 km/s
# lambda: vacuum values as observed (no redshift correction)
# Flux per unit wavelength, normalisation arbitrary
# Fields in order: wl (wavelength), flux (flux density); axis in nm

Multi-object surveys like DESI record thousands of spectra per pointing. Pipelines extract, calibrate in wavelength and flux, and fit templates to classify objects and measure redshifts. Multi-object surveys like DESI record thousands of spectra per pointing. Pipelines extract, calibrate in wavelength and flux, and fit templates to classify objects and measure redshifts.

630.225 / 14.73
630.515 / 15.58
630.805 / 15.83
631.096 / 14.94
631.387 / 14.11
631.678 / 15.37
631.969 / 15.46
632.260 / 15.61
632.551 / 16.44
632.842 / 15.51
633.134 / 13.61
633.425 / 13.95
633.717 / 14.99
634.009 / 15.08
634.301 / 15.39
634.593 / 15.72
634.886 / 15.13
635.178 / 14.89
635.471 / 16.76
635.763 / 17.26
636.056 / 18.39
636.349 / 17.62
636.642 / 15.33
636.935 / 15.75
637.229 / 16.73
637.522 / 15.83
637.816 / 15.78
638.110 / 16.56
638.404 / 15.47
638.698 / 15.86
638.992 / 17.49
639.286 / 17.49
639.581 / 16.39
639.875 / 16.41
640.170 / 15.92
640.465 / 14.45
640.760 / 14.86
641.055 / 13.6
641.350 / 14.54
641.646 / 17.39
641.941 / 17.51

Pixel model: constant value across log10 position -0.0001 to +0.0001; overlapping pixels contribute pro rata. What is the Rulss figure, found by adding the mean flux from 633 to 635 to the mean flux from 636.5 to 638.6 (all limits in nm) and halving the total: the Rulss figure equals 15.38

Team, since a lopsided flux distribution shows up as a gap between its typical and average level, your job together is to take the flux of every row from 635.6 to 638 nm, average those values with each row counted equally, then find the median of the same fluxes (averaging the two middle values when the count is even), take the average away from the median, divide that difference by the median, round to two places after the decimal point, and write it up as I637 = -0.02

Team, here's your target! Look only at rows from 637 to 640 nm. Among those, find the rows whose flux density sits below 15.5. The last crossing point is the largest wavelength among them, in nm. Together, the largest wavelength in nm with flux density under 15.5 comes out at 638.404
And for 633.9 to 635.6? 635.178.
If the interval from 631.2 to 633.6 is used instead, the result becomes 633.425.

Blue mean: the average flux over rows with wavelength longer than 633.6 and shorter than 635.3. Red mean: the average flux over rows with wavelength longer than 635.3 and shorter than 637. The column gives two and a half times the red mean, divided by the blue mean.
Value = 2.8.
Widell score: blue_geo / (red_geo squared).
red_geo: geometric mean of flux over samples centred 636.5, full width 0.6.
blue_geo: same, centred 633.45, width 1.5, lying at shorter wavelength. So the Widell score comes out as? 0.054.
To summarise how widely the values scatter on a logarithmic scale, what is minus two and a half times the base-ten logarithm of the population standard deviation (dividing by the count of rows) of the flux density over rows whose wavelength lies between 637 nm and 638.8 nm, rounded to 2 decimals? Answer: 0.87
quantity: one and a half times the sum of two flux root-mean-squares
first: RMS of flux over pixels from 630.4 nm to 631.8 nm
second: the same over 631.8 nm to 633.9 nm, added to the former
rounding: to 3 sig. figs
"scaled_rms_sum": 45.4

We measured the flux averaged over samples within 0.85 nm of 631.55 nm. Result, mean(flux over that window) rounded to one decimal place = 15.2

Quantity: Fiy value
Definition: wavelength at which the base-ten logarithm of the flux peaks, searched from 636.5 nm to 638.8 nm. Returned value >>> 637.229 nm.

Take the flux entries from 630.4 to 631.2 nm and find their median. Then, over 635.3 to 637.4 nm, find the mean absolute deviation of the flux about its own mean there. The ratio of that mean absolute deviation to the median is 0.051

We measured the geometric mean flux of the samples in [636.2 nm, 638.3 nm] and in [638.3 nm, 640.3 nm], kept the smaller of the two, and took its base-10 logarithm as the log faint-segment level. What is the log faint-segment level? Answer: 1.21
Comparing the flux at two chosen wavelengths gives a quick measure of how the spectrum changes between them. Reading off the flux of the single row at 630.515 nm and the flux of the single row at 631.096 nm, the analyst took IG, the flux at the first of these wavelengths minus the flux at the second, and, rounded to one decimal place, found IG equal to 0.6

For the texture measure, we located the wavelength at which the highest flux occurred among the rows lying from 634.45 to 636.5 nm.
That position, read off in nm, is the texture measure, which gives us 636.056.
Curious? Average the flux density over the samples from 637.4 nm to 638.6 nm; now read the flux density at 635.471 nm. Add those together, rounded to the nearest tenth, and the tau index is 32.7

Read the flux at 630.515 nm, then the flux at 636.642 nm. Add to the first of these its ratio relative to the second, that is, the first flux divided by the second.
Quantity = 16.6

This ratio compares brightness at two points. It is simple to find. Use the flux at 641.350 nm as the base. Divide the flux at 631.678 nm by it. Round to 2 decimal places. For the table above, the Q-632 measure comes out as 1.06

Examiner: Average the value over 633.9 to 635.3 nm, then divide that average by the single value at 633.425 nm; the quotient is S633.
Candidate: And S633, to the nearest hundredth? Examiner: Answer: 1.09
